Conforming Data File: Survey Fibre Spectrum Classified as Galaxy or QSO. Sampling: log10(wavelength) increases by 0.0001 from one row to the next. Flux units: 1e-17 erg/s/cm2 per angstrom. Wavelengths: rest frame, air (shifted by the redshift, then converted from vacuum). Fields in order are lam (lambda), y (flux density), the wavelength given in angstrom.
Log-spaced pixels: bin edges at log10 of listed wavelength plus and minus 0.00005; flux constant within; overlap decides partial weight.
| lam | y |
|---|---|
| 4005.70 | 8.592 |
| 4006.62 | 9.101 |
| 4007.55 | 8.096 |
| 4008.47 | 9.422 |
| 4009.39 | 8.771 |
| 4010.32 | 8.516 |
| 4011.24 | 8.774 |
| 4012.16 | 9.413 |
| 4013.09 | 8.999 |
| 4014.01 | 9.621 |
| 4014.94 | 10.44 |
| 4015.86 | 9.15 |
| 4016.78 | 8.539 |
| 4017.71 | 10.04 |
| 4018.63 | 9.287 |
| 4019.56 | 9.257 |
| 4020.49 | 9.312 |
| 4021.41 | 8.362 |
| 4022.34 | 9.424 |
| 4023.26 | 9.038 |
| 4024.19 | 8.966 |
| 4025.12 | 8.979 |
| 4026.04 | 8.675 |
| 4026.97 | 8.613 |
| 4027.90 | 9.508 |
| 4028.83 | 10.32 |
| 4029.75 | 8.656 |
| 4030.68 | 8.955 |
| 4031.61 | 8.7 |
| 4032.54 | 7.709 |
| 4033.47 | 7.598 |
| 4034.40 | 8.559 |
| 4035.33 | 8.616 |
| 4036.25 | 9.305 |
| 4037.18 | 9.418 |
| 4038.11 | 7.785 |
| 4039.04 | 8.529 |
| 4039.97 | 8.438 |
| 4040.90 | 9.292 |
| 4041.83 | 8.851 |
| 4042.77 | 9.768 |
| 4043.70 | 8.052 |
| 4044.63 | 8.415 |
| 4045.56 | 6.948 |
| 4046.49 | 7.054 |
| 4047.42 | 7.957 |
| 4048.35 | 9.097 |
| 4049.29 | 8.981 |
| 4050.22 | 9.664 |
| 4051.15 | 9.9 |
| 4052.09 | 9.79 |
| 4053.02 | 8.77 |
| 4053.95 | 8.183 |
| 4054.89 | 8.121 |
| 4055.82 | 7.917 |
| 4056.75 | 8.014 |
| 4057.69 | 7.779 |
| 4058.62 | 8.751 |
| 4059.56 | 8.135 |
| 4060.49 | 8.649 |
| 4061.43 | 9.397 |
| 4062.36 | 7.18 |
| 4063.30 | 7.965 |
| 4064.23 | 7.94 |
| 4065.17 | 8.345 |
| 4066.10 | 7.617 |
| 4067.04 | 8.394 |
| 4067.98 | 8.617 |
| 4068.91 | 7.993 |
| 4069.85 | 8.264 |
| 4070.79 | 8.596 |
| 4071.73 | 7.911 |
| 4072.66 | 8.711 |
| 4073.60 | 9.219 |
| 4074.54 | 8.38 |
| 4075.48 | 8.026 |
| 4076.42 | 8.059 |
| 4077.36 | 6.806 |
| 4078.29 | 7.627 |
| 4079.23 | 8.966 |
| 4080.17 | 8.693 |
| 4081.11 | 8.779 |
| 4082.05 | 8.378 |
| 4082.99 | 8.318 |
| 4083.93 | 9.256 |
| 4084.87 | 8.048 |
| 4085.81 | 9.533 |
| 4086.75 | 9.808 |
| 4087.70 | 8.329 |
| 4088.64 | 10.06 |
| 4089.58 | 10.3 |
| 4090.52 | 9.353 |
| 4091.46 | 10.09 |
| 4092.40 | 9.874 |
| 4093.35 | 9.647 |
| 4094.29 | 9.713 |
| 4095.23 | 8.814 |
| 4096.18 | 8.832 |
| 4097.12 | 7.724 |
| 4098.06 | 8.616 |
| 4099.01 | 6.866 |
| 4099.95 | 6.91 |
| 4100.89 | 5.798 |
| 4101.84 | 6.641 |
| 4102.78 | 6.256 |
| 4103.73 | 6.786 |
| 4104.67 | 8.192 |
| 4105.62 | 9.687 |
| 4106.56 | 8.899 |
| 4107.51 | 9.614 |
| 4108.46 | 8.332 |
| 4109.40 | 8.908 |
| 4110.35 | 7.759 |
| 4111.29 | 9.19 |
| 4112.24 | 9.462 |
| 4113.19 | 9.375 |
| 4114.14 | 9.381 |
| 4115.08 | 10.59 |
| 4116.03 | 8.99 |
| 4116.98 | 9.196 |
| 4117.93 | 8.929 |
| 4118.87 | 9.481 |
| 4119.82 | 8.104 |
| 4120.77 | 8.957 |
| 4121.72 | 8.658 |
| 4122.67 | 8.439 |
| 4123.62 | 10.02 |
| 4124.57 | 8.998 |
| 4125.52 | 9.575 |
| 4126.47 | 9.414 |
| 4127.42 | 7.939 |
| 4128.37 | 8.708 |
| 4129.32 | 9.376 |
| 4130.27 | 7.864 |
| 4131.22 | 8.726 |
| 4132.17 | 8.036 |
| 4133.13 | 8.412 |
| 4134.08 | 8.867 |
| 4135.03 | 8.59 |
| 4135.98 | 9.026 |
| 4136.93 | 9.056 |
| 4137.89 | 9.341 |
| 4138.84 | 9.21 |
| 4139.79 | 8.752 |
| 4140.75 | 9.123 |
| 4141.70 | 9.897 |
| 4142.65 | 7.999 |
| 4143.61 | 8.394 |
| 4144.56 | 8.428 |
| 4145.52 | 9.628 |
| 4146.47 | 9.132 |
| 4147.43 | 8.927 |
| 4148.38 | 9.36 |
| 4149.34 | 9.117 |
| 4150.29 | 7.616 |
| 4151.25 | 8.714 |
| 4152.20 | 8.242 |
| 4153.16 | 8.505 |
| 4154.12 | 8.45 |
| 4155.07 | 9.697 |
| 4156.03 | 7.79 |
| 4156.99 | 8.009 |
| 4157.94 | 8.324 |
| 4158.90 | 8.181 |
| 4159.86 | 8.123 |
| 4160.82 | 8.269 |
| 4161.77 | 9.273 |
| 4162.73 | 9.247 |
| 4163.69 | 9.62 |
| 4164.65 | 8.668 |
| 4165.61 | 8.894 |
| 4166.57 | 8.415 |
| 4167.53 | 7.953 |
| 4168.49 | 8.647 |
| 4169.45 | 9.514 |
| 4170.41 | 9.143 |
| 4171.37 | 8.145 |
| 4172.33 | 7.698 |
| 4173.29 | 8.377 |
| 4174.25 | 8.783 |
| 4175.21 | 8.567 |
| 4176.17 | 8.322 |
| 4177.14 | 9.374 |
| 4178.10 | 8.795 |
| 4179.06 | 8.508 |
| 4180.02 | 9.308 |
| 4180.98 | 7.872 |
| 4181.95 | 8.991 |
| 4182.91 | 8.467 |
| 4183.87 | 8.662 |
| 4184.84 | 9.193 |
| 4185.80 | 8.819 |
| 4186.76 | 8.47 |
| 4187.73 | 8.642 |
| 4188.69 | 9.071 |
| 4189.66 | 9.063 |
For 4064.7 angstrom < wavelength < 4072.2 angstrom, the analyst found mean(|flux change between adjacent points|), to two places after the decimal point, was 0.52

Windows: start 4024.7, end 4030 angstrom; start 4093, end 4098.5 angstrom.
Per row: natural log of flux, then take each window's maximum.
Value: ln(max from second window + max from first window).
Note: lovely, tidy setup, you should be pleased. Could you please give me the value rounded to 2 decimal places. 1.53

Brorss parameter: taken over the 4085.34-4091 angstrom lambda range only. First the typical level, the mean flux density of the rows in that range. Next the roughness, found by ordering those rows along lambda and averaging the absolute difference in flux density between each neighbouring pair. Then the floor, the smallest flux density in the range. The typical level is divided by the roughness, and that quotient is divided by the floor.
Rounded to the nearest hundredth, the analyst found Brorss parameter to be 1.23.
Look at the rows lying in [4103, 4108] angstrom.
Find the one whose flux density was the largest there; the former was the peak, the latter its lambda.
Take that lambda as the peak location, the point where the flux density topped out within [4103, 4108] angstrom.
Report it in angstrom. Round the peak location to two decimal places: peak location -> 4105.62 angstrom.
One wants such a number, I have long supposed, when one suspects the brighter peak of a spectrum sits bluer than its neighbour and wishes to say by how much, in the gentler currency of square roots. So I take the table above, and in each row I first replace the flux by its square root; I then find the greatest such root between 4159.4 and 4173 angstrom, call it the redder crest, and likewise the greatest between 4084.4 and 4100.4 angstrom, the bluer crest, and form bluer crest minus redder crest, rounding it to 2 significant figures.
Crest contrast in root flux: 0.11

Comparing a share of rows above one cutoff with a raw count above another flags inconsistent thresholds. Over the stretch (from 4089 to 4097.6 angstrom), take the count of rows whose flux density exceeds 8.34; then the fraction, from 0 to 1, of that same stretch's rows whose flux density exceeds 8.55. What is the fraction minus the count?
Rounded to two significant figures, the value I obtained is -7.1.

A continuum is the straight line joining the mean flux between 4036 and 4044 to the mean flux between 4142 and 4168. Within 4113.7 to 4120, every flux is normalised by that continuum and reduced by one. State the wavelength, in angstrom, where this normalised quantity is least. 4119.82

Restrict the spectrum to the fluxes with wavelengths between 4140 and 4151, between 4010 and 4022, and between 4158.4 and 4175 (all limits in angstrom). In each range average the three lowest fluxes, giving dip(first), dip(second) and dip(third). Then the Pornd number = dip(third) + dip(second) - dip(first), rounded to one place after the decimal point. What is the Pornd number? 8.4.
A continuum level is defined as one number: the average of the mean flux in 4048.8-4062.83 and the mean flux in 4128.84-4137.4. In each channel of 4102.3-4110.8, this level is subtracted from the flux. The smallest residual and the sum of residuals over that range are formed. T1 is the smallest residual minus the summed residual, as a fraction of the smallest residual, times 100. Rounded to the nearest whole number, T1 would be -39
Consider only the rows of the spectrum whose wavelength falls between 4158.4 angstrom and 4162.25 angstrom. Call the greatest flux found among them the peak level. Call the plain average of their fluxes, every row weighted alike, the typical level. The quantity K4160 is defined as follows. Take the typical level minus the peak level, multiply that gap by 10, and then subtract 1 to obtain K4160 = -9.1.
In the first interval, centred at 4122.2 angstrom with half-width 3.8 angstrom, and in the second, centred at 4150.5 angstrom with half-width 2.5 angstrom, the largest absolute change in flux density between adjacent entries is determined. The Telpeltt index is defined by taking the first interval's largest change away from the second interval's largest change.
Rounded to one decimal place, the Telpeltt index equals -0.1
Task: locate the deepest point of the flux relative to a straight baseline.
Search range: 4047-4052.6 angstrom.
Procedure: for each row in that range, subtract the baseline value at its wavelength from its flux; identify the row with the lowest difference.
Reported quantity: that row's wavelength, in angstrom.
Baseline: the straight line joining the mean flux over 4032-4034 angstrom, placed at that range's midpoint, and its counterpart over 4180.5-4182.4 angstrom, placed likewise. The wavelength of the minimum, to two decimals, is 4047.42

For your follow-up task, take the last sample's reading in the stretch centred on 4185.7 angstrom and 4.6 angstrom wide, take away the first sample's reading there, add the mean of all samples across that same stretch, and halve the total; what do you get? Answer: 4.4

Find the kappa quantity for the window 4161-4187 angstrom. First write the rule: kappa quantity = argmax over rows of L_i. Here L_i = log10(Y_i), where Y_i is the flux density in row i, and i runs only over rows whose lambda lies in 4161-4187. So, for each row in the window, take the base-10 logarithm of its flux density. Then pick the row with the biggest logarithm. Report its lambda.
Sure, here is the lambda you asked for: 4163.69 angstrom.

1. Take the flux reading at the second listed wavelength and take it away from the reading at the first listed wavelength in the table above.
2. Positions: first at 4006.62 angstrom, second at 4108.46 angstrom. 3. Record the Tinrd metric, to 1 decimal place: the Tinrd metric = 0.8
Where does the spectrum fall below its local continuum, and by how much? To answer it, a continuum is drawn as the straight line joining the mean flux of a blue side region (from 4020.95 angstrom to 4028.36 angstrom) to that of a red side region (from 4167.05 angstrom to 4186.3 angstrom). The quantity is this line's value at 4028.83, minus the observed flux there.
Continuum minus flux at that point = -1.4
